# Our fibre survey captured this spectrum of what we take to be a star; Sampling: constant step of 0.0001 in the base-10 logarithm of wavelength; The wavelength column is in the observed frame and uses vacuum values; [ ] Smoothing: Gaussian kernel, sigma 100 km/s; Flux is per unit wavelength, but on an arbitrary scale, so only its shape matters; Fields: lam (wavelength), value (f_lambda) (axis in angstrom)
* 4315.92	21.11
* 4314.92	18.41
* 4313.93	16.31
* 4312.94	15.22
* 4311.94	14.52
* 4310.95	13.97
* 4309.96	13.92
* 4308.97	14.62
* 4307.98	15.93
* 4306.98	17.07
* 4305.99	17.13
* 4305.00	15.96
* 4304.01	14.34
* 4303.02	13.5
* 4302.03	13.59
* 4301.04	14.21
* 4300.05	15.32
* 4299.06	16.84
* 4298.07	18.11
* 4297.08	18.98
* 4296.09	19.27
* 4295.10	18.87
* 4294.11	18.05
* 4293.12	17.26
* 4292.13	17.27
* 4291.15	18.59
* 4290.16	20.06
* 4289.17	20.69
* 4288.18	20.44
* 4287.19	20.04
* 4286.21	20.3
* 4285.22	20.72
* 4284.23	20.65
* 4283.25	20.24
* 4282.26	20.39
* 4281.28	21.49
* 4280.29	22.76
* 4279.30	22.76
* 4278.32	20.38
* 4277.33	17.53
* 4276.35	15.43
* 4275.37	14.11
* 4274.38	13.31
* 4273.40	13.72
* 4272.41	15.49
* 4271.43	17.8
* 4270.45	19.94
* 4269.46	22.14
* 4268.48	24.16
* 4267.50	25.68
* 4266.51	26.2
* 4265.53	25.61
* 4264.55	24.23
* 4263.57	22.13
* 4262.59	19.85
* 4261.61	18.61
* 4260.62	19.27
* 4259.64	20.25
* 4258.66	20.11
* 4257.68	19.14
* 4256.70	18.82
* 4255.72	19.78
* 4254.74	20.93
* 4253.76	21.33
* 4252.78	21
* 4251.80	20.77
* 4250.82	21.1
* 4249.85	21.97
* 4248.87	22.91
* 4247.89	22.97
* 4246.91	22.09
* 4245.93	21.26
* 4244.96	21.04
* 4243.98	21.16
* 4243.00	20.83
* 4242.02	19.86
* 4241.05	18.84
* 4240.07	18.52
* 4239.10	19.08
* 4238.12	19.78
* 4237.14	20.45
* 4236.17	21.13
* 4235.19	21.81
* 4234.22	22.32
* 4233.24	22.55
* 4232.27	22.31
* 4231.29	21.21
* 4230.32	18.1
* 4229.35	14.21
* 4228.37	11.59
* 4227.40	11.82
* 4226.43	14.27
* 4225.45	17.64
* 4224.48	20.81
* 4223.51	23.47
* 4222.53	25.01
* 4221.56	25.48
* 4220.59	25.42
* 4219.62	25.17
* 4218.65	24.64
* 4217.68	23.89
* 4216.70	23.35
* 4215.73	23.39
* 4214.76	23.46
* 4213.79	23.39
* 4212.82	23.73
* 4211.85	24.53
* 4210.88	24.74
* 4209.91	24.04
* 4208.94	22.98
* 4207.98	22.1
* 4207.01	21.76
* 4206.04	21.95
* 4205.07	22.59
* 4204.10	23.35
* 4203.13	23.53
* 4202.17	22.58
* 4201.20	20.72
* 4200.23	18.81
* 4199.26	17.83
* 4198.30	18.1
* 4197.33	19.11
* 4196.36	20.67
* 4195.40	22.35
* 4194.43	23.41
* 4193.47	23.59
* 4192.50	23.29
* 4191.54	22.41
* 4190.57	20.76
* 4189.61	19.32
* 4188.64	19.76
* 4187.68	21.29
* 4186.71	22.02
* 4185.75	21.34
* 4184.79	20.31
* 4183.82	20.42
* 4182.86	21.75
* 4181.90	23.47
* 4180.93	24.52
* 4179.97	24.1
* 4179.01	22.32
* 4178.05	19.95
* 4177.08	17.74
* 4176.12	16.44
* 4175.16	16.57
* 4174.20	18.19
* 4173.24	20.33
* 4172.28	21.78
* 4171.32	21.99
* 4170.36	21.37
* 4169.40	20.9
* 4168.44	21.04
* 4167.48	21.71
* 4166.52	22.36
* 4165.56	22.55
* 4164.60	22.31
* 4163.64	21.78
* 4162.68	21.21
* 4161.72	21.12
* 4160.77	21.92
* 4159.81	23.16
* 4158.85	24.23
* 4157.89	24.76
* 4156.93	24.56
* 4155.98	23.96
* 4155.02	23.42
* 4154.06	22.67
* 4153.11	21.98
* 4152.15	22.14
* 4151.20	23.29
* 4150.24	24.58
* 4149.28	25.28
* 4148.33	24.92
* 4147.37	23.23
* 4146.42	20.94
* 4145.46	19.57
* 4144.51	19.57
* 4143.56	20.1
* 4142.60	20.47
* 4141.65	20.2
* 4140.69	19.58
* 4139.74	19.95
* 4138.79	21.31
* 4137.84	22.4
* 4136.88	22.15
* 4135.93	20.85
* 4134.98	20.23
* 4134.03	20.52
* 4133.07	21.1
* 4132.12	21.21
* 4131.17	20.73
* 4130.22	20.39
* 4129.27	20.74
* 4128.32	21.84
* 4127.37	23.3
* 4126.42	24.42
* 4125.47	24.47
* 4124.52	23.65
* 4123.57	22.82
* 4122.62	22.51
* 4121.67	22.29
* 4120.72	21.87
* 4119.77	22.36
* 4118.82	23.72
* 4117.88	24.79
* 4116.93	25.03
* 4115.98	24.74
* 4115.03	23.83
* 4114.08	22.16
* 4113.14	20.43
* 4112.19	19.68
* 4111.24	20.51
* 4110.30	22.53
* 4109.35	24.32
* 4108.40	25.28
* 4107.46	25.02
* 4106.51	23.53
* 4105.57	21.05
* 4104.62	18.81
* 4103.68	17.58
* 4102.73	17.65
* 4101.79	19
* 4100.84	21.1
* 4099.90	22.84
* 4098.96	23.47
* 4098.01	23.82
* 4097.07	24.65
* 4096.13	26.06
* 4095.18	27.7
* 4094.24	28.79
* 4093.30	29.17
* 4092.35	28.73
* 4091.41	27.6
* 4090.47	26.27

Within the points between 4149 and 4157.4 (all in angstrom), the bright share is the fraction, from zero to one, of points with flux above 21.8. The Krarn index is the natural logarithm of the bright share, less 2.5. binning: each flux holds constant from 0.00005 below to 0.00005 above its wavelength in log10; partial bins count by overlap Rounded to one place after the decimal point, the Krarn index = -2.5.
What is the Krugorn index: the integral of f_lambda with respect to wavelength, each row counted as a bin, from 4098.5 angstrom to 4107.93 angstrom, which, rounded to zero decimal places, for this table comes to 198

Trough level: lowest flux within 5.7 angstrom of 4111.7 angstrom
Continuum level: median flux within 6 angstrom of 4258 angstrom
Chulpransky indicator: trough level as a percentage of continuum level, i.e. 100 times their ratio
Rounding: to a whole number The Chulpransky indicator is 98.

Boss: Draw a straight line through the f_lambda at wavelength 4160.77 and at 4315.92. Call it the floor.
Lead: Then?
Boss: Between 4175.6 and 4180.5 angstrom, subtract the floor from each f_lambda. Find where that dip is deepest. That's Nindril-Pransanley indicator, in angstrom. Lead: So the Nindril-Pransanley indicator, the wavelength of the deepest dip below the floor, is 4176.12 angstrom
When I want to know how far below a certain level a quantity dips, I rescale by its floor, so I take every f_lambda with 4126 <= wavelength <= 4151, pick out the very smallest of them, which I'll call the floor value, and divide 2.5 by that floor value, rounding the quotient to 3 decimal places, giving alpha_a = 0.128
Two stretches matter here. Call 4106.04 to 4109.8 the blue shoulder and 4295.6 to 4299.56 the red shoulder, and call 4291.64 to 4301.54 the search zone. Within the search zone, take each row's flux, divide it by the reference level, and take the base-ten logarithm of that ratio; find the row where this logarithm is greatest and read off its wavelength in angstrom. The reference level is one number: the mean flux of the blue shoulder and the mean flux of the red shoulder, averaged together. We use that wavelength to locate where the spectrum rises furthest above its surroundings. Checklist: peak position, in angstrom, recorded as 4296.09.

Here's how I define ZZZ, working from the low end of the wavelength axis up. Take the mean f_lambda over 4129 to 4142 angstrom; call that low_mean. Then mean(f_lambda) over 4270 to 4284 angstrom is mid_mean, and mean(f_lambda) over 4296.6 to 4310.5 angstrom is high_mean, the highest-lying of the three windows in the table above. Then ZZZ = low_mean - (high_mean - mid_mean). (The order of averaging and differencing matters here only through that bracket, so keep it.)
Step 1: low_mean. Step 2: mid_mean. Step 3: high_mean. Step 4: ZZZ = 23.4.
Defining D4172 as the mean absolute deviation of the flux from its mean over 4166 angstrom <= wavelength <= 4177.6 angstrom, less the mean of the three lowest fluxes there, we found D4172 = -15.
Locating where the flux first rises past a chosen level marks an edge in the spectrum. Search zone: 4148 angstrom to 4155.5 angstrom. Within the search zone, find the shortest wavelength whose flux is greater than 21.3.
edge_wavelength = 4148.33 angstrom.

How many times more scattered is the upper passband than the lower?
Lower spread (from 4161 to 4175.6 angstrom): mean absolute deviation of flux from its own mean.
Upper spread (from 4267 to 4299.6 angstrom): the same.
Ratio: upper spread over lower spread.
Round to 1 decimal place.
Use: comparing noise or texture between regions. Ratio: 2.1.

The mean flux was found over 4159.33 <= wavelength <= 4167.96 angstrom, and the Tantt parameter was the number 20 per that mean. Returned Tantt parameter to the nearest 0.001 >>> 0.909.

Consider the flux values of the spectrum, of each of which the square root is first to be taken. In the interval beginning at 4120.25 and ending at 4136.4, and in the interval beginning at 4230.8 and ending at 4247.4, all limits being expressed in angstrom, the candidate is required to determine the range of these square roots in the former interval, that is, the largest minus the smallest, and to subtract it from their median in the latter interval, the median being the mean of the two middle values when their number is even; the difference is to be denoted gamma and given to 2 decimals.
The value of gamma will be 4.15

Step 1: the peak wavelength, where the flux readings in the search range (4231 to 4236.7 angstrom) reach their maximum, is 4233.24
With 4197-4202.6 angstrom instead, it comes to 4202.17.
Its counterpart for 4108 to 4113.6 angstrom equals 4108.40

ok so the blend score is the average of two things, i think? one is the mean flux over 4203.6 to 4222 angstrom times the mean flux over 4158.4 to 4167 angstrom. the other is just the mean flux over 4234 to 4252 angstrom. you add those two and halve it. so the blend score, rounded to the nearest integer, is 274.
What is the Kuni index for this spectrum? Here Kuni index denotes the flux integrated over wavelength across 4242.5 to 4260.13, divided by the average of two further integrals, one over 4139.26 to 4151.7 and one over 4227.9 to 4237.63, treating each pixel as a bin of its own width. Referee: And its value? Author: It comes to 1.61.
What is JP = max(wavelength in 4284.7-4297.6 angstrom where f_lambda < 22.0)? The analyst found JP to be 4297.08 angstrom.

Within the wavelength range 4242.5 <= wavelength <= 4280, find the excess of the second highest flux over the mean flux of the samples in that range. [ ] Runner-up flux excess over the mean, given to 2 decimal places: 5.26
